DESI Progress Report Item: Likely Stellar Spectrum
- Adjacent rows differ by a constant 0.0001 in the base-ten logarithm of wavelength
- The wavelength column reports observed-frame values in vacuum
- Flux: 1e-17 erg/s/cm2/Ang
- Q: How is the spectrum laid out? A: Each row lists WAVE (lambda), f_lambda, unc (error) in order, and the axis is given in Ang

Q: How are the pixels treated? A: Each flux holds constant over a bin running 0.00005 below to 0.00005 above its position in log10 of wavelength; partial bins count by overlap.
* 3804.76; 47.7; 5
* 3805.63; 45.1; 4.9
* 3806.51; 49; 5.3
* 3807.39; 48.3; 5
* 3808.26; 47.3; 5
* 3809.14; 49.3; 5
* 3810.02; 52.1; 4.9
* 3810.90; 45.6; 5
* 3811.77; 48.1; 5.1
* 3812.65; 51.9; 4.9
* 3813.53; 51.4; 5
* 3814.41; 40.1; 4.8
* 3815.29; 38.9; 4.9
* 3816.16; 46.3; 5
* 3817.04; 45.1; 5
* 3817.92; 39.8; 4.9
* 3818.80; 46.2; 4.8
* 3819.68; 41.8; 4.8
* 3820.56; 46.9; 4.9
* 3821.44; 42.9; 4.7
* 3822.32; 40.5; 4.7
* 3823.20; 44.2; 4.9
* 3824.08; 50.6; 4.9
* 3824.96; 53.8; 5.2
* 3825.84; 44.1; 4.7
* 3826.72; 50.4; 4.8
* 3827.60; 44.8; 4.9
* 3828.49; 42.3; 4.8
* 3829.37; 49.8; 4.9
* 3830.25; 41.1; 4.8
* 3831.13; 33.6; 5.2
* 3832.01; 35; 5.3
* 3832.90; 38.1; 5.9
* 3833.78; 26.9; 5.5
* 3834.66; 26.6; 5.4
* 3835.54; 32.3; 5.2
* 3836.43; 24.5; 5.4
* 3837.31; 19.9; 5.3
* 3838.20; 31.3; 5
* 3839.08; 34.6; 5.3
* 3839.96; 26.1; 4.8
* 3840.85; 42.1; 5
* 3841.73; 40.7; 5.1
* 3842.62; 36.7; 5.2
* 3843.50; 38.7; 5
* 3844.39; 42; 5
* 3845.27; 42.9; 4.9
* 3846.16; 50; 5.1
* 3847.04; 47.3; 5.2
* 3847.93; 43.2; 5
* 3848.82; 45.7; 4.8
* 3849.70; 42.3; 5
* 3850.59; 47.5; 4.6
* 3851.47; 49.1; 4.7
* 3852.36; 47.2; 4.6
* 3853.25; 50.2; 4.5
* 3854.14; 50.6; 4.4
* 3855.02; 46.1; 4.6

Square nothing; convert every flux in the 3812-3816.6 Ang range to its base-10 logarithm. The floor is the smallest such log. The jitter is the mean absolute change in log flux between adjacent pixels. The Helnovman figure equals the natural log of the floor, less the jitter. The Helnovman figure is 0.41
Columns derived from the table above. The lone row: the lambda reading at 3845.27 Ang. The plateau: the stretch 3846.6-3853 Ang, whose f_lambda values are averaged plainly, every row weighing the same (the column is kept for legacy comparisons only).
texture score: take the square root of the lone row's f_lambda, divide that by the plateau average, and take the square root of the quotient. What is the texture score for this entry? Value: 0.377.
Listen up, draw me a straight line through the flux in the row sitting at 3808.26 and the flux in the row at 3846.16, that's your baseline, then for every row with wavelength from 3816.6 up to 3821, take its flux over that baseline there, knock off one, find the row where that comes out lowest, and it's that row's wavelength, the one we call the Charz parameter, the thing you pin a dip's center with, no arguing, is 3817.92 Ang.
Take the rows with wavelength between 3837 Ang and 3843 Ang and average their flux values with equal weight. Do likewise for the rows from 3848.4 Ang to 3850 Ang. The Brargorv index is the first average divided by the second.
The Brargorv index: 0.75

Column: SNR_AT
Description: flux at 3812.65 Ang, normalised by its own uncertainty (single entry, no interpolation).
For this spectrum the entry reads 10.6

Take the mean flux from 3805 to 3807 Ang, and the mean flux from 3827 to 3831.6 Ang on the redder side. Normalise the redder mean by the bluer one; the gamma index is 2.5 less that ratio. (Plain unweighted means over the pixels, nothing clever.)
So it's 1.6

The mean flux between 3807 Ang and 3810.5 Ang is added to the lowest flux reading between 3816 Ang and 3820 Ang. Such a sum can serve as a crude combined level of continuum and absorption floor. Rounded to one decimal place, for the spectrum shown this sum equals 89.0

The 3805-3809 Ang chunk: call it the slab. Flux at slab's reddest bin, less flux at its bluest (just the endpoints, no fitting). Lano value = 2.2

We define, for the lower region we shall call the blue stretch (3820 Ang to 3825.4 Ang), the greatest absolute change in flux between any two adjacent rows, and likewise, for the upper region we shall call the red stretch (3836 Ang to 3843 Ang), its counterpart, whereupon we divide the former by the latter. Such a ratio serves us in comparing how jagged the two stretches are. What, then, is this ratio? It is 0.40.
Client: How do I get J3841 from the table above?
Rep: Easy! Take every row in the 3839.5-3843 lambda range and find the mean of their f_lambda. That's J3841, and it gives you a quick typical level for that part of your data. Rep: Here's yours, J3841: 36.4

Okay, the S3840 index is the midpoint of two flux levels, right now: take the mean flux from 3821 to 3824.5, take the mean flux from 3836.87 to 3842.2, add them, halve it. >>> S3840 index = 38.5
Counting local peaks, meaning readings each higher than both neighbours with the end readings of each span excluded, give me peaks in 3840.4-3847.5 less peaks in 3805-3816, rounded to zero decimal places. -2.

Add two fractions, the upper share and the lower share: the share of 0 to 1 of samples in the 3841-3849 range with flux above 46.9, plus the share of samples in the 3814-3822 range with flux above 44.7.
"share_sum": 0.7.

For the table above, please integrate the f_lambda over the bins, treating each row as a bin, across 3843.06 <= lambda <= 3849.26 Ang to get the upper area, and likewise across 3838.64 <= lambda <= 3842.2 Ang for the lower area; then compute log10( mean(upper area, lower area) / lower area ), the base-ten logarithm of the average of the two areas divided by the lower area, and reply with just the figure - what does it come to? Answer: 0.20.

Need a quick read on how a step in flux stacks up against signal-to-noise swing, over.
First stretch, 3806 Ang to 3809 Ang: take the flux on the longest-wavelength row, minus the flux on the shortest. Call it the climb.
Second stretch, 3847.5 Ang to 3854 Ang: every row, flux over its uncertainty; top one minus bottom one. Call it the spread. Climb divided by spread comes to -1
